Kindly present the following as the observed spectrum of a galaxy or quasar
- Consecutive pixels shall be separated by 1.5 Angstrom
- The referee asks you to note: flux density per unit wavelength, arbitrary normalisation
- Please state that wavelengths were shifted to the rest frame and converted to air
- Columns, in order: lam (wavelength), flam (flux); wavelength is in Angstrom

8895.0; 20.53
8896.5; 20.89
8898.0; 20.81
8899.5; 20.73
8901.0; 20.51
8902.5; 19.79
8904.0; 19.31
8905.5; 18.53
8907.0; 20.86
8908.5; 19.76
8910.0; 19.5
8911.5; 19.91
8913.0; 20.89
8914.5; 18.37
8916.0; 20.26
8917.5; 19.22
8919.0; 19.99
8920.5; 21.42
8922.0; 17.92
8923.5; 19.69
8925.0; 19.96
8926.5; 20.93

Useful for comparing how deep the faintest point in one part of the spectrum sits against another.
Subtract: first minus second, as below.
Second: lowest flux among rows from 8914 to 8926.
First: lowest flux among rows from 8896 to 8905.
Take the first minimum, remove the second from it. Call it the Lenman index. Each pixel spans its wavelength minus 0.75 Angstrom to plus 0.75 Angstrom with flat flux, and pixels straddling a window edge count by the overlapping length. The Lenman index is 1.4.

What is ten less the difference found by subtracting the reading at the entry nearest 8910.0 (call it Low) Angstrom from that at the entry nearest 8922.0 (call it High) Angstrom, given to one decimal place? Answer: 11.6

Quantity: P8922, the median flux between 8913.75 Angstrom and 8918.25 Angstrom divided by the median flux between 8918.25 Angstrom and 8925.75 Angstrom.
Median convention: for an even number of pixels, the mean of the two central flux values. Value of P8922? 0.96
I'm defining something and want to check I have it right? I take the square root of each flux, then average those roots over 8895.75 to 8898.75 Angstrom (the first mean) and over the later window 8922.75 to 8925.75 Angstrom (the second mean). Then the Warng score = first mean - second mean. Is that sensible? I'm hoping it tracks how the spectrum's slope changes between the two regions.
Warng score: 0.11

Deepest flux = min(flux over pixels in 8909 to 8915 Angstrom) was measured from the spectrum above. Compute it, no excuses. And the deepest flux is 18.37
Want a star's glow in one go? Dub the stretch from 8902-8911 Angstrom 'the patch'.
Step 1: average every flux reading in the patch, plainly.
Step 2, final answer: 19.6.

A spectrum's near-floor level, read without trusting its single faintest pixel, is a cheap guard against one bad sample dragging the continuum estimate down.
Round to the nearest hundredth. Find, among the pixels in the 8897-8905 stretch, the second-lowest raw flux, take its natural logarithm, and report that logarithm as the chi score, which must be 2.99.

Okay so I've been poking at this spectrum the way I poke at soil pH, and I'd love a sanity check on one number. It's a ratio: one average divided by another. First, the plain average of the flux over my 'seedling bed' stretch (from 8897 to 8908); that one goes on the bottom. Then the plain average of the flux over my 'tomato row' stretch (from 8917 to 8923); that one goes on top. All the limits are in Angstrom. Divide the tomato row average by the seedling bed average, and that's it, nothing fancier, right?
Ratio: 0.98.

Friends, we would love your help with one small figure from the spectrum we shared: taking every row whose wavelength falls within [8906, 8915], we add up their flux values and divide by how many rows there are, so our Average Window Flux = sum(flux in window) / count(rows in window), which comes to 19.9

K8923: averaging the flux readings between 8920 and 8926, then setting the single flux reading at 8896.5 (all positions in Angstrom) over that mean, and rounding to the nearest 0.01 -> 1.06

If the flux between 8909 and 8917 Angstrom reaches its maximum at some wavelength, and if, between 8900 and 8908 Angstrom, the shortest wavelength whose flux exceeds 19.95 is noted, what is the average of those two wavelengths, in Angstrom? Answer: 8907.0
